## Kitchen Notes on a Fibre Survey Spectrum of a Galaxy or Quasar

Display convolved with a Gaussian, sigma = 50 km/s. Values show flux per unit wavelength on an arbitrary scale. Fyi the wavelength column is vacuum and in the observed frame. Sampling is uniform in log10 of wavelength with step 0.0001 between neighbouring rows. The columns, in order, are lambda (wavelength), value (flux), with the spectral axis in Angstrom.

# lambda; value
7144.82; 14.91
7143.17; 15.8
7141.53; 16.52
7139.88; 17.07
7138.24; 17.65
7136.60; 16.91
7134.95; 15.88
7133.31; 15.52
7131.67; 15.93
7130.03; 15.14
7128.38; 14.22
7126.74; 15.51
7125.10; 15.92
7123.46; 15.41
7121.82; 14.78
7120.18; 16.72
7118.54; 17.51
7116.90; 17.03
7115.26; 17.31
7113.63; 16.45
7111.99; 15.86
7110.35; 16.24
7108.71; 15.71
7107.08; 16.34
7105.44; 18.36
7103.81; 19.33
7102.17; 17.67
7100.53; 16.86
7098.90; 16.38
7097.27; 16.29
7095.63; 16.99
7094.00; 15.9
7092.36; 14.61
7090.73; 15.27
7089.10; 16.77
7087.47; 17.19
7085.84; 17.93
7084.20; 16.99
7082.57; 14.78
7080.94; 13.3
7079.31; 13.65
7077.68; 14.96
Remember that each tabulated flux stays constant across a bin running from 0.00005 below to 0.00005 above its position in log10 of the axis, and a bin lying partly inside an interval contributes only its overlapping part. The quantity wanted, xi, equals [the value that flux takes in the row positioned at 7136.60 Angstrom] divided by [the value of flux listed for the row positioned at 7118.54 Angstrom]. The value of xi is 0.97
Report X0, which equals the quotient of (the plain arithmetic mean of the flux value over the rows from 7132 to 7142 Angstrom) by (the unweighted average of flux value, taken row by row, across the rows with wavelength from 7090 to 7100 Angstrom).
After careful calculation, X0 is 1.04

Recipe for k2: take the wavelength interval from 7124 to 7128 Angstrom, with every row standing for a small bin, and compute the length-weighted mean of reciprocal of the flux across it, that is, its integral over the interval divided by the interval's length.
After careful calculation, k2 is 0.065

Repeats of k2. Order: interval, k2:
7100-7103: 0.058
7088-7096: 0.063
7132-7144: 0.061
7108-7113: 0.063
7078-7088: 0.065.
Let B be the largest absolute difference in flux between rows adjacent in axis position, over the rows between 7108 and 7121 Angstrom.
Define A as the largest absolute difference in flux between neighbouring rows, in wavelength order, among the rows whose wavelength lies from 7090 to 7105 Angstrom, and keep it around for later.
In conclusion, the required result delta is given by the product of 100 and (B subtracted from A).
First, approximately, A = 1.7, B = 0.9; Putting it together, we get 80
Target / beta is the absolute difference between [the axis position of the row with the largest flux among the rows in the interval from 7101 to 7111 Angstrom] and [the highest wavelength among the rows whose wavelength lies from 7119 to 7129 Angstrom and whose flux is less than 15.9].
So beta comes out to 24.6 Angstrom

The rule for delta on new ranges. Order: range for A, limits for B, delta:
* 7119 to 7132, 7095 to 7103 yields 113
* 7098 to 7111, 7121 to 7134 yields 73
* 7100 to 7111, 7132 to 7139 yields 99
